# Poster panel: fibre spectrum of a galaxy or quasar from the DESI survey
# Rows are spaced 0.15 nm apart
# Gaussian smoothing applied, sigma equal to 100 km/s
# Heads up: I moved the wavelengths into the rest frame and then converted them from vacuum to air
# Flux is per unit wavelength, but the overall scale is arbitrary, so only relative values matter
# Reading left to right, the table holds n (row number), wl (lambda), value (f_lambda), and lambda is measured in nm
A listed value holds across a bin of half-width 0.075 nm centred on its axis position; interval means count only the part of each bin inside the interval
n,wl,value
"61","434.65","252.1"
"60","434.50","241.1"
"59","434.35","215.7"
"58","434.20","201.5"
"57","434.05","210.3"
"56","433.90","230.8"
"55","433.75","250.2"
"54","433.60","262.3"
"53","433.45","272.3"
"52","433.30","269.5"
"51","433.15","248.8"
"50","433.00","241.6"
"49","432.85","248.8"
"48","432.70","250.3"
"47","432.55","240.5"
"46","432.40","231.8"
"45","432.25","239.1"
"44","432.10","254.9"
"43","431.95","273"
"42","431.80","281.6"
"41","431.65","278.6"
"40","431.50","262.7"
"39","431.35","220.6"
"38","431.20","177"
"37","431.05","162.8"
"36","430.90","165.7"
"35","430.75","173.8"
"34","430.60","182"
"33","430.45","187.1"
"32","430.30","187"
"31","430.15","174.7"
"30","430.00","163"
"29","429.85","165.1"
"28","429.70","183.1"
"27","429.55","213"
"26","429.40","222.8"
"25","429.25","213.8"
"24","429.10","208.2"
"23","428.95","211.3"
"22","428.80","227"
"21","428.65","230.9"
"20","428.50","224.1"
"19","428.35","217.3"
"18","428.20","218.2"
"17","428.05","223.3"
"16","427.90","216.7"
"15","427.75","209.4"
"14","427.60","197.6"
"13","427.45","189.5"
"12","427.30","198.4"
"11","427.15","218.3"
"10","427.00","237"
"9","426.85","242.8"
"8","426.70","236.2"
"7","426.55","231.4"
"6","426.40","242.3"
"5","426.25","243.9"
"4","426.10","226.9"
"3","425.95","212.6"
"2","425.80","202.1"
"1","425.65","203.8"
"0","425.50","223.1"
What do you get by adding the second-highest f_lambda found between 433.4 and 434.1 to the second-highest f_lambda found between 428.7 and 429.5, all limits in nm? 485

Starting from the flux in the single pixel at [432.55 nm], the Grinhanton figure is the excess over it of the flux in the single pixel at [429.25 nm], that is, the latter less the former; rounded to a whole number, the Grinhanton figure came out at -27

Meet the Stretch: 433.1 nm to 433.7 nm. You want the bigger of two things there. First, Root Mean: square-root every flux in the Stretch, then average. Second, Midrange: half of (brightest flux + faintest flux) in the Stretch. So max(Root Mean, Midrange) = 261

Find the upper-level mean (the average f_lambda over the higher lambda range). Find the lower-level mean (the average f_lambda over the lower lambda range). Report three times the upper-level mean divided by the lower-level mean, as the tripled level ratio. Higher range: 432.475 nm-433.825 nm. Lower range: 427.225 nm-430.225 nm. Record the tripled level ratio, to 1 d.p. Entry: 3.7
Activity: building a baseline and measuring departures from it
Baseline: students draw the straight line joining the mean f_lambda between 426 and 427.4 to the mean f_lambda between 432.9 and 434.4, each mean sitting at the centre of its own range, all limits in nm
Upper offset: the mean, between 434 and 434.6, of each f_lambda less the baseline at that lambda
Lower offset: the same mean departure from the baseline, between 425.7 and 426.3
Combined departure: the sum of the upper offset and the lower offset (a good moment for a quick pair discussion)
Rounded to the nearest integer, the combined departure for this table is -32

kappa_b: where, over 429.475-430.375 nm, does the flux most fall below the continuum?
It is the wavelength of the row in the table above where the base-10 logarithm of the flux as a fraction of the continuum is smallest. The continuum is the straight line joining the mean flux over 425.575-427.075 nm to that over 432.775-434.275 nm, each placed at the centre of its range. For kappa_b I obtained 430.00 nm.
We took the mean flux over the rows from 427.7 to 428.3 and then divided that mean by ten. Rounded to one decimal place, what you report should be 21.7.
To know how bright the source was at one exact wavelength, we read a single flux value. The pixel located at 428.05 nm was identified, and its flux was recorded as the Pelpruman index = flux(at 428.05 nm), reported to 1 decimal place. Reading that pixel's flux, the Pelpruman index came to 223.3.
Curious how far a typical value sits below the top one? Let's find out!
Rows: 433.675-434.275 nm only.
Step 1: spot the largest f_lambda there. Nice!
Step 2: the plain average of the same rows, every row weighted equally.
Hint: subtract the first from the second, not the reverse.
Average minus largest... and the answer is -27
